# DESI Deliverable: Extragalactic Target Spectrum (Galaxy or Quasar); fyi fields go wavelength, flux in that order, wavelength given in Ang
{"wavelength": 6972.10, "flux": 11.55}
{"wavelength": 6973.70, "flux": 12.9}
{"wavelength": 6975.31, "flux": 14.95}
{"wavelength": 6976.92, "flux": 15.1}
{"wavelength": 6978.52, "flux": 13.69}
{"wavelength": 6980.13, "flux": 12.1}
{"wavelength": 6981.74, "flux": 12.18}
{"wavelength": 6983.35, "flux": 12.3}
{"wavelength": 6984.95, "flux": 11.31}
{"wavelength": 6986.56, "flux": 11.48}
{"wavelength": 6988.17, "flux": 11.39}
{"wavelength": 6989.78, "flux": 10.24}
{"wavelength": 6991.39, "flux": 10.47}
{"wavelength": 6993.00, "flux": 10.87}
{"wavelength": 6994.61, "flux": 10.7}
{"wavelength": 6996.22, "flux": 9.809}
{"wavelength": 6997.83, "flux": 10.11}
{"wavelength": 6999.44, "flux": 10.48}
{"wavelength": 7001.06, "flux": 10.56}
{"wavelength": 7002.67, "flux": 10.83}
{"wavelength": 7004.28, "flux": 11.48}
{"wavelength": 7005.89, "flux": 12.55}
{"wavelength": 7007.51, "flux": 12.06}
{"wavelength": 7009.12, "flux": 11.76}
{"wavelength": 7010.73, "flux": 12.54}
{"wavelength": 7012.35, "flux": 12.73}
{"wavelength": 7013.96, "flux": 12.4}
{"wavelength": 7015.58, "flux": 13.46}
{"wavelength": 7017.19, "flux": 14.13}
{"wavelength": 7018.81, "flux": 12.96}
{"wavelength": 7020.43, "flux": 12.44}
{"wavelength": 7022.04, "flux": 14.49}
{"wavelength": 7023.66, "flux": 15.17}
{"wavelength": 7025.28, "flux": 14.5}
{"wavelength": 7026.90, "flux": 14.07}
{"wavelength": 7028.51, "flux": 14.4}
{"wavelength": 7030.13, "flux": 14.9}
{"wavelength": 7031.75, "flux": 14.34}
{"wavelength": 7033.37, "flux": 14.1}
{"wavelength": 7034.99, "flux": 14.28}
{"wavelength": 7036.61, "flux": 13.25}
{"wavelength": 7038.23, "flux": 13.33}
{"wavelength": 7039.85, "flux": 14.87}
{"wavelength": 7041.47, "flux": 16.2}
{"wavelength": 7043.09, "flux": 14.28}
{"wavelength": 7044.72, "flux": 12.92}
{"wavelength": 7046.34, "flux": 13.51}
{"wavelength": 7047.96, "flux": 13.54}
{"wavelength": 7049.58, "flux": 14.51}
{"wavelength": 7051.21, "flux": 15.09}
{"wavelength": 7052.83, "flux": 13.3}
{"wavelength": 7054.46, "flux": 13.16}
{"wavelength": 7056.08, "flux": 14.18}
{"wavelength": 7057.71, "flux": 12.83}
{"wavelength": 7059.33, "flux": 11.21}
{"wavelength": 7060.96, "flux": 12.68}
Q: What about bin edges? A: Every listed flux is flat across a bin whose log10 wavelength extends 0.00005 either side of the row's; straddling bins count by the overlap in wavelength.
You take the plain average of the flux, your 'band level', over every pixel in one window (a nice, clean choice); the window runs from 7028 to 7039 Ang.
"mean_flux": 14.1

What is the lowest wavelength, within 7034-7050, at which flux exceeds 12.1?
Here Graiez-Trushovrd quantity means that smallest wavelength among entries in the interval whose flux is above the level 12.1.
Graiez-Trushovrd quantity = 7034.99 Ang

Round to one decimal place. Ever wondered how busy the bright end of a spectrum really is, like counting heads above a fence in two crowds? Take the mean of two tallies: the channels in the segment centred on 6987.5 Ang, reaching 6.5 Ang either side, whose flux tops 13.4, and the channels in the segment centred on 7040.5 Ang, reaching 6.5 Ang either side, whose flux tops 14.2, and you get 2.0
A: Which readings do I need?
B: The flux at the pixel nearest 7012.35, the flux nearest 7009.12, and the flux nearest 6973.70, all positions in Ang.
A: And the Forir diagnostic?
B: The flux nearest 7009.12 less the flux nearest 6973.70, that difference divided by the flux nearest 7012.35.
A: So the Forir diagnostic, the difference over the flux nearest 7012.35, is -0.09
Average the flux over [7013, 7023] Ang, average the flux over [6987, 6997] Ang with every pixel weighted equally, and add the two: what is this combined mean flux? 23.9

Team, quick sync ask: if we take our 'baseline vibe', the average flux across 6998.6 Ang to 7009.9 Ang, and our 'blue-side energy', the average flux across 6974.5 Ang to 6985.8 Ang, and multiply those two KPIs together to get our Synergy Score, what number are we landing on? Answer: 149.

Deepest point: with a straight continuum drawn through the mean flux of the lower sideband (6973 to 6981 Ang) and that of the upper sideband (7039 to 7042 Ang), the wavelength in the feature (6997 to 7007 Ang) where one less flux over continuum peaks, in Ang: 6997.83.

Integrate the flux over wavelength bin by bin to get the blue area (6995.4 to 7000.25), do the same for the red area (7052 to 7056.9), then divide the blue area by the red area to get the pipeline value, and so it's 0.74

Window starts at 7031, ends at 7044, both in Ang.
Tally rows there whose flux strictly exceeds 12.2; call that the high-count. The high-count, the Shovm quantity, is 8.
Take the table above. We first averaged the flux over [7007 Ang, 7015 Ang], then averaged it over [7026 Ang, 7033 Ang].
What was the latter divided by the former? 1.17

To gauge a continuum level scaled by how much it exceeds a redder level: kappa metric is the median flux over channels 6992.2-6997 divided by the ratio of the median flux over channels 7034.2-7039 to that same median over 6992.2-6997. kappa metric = 8.6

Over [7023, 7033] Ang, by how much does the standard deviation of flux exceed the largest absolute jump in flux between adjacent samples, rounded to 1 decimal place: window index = -0.3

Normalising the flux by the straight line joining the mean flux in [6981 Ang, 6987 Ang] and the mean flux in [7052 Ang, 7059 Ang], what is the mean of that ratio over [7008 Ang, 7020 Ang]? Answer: 1.03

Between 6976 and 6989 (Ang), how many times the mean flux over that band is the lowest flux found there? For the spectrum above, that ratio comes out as 0.91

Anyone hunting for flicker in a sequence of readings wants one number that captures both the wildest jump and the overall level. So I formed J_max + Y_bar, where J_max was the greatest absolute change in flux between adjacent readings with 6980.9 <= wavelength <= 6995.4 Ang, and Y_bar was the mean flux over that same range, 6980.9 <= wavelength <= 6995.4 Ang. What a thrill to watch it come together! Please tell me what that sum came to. 12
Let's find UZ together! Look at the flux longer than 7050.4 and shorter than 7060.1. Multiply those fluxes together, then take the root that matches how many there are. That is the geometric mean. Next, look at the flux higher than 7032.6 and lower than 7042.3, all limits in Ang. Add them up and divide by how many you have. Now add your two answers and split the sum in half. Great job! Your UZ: 13.8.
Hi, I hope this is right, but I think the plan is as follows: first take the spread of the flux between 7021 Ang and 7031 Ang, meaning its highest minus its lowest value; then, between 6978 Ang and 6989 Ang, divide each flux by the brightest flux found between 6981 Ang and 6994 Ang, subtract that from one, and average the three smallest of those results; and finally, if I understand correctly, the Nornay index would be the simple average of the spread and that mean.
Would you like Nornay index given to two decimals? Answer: 0.53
